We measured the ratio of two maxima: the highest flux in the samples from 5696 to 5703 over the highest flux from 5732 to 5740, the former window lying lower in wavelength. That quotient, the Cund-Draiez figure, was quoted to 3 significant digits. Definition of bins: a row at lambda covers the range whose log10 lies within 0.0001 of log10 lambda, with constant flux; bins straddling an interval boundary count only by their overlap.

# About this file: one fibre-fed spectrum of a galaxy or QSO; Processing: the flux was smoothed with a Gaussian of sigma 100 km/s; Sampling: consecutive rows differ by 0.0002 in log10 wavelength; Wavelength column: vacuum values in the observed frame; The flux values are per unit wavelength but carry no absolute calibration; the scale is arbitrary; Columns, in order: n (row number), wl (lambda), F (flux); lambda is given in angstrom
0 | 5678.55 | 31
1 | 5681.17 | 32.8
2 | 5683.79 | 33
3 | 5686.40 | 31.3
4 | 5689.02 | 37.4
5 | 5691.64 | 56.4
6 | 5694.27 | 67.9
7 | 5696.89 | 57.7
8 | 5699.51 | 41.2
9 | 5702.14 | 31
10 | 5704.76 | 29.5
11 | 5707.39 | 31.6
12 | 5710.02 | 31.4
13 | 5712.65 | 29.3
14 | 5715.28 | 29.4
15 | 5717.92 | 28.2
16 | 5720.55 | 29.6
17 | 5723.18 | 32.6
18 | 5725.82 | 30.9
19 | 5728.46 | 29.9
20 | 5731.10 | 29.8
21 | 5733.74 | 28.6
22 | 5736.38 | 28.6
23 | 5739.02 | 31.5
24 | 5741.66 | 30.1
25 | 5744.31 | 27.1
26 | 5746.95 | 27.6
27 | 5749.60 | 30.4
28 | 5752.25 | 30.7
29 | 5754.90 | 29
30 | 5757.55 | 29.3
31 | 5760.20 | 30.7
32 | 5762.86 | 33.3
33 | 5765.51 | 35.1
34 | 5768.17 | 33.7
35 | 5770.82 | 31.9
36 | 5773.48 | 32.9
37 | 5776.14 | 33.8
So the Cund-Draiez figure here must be 1.83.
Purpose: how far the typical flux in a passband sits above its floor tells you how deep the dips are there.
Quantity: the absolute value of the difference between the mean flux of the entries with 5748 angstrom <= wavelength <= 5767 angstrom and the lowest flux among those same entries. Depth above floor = 2.2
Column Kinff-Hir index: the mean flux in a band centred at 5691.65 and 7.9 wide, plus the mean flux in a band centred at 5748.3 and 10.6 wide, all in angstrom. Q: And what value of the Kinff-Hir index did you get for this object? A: 83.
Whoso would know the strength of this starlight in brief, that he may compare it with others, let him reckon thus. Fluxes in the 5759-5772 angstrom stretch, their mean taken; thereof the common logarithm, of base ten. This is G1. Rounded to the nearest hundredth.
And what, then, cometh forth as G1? 1.52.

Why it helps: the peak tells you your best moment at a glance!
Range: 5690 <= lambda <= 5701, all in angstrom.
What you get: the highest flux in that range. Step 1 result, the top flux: 67.9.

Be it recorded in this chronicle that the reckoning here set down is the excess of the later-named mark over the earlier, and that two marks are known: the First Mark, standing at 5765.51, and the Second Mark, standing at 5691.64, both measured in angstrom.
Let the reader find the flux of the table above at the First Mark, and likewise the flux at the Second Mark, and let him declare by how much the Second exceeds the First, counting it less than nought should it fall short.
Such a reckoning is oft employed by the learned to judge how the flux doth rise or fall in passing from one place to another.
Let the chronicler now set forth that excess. 21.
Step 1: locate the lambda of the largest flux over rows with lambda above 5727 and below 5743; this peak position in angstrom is 5739.02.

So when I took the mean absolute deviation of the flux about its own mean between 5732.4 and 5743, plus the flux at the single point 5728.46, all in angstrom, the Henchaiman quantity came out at 31.0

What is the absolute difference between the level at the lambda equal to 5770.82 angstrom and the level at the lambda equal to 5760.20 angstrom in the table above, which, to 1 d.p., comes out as 1.2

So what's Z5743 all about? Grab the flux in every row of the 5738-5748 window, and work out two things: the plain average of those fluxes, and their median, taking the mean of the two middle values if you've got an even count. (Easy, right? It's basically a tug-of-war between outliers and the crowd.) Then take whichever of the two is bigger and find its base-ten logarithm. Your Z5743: 1.46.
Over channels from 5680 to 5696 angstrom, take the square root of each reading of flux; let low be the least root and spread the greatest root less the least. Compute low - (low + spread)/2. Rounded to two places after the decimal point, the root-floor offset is 1.47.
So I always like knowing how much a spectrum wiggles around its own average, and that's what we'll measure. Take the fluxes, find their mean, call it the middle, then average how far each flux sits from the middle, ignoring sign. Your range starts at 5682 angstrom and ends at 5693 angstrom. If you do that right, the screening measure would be 8.4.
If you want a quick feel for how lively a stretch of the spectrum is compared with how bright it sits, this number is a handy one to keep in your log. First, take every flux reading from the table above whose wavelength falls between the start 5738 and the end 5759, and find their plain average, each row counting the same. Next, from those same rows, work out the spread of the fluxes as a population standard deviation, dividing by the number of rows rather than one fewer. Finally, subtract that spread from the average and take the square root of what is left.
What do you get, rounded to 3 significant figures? 5.29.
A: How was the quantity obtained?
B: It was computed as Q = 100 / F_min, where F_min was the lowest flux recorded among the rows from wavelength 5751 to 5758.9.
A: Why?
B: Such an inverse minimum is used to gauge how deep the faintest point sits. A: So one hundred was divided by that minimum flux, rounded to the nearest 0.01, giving 3.45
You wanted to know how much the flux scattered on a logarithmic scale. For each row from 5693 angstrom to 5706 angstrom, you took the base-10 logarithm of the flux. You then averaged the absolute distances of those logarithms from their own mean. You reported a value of 0.1302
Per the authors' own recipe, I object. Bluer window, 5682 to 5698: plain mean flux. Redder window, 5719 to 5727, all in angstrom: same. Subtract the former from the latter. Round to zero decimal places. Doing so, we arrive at -16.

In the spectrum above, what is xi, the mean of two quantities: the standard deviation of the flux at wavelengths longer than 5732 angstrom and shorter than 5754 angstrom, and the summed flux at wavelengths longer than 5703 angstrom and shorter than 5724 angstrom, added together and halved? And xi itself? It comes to 122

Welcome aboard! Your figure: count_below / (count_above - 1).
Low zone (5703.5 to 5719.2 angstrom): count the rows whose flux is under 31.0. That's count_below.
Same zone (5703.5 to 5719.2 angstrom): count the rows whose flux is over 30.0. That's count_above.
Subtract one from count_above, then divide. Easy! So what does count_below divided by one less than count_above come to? 4.0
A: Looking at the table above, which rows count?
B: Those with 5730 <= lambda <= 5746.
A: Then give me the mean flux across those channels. 29.3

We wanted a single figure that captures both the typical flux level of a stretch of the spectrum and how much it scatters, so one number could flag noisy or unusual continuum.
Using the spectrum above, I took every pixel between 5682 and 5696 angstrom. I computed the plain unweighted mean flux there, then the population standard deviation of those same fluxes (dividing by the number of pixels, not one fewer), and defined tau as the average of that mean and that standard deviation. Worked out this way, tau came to 29.8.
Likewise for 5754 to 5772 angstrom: 17.0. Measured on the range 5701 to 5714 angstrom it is 15.8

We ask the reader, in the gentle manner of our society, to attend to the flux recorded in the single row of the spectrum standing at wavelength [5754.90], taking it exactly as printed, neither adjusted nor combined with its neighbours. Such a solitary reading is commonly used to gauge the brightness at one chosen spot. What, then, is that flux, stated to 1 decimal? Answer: 29.0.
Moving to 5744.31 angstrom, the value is 27.1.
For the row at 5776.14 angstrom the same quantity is 33.8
